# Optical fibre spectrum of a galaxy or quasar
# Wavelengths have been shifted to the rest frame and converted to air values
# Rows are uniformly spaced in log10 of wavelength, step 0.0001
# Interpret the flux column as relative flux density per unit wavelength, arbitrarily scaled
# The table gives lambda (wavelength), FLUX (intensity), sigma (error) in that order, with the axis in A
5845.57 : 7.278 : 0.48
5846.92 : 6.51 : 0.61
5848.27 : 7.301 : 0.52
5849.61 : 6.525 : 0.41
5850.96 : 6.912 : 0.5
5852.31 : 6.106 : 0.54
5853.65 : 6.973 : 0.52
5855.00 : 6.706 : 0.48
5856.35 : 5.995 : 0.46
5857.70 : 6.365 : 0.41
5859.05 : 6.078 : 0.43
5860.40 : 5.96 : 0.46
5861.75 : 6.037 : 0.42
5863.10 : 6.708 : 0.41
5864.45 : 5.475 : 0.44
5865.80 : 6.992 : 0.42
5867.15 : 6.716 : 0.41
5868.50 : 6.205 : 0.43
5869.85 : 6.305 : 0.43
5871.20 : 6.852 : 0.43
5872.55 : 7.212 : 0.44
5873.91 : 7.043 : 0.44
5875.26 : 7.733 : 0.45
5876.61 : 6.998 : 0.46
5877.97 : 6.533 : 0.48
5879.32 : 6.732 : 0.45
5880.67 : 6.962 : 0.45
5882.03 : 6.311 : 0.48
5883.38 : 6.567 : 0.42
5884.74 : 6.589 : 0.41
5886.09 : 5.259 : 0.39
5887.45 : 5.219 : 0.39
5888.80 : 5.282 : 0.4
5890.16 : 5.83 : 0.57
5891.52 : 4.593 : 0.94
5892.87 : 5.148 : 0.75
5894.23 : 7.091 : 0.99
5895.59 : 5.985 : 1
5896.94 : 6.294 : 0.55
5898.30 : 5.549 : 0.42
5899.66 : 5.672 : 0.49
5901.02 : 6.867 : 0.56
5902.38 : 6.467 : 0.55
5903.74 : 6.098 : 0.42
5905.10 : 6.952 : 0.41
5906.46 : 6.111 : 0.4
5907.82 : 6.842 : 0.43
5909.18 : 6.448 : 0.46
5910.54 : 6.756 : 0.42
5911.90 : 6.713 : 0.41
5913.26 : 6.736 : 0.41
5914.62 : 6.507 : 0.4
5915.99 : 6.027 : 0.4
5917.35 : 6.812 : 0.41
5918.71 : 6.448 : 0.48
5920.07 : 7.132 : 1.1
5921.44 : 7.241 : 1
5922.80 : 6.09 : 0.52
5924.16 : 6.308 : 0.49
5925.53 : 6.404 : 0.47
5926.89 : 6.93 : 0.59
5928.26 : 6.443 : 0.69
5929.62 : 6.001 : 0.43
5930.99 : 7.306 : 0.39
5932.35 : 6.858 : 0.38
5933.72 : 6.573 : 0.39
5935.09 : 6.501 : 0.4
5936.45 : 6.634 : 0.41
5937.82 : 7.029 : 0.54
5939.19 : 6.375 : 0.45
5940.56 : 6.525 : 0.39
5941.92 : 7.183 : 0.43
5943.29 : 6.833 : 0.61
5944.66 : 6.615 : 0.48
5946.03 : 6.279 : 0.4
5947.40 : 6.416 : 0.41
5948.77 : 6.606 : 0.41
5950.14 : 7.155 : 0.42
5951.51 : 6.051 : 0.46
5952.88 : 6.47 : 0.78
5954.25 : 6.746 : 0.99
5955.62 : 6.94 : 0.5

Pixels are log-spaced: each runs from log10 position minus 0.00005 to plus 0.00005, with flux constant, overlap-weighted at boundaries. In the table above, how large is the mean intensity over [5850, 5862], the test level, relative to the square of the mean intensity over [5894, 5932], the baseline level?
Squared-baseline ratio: 0.150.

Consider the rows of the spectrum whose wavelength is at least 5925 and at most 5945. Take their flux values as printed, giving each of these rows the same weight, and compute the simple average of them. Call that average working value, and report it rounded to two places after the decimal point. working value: 6.68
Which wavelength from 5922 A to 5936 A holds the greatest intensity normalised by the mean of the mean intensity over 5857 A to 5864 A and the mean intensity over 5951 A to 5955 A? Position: 5930.99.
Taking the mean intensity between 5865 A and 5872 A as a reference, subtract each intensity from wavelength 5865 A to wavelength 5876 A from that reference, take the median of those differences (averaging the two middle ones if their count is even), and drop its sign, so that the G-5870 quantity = 0.31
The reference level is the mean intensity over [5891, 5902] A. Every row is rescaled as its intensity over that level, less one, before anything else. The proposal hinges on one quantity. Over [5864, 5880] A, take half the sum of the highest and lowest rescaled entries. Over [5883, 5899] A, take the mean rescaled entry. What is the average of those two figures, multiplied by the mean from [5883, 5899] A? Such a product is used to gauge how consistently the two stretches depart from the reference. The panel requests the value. -0.001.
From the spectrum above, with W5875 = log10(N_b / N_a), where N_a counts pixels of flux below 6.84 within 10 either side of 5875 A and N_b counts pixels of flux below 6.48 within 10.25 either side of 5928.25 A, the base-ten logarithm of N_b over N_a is -0.12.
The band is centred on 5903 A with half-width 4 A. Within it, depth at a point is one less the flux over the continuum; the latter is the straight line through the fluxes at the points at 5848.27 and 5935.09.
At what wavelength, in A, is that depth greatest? 5899.66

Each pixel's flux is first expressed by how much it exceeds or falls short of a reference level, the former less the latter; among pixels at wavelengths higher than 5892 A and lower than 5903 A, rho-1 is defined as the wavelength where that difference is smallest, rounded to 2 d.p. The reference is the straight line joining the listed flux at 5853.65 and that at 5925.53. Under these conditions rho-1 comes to 5892.87 A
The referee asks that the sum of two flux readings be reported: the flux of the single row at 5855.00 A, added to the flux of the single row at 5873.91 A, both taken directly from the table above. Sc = 13.7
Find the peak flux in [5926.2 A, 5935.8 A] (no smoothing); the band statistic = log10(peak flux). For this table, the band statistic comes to 0.8637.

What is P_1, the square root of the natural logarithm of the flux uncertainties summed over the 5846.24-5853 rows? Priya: 0.97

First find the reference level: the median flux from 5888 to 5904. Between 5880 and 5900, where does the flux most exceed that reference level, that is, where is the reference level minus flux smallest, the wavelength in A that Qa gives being 5894.23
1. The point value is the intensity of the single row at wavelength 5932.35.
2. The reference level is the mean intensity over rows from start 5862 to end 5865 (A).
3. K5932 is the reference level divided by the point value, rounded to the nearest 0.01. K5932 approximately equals 0.89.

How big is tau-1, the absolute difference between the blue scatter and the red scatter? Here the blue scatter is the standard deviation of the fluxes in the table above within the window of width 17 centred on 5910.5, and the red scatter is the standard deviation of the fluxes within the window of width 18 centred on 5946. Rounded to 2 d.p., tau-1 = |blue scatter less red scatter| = 0.04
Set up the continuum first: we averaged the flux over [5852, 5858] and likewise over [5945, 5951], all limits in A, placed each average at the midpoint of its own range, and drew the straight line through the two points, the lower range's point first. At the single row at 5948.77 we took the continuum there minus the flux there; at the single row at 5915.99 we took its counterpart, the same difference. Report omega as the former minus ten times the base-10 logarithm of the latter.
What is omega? 2.8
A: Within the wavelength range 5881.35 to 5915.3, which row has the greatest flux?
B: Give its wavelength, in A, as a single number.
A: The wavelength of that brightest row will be 5894.23 A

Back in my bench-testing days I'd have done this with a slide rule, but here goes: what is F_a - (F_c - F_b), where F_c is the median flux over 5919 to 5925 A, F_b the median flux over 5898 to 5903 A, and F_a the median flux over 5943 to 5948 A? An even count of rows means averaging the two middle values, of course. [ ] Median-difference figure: 5.9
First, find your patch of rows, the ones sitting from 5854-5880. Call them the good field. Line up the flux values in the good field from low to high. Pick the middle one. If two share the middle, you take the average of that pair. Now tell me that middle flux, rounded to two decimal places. 6.71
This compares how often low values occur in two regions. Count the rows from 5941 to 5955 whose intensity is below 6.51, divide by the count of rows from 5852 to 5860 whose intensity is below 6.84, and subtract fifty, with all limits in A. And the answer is -49.2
